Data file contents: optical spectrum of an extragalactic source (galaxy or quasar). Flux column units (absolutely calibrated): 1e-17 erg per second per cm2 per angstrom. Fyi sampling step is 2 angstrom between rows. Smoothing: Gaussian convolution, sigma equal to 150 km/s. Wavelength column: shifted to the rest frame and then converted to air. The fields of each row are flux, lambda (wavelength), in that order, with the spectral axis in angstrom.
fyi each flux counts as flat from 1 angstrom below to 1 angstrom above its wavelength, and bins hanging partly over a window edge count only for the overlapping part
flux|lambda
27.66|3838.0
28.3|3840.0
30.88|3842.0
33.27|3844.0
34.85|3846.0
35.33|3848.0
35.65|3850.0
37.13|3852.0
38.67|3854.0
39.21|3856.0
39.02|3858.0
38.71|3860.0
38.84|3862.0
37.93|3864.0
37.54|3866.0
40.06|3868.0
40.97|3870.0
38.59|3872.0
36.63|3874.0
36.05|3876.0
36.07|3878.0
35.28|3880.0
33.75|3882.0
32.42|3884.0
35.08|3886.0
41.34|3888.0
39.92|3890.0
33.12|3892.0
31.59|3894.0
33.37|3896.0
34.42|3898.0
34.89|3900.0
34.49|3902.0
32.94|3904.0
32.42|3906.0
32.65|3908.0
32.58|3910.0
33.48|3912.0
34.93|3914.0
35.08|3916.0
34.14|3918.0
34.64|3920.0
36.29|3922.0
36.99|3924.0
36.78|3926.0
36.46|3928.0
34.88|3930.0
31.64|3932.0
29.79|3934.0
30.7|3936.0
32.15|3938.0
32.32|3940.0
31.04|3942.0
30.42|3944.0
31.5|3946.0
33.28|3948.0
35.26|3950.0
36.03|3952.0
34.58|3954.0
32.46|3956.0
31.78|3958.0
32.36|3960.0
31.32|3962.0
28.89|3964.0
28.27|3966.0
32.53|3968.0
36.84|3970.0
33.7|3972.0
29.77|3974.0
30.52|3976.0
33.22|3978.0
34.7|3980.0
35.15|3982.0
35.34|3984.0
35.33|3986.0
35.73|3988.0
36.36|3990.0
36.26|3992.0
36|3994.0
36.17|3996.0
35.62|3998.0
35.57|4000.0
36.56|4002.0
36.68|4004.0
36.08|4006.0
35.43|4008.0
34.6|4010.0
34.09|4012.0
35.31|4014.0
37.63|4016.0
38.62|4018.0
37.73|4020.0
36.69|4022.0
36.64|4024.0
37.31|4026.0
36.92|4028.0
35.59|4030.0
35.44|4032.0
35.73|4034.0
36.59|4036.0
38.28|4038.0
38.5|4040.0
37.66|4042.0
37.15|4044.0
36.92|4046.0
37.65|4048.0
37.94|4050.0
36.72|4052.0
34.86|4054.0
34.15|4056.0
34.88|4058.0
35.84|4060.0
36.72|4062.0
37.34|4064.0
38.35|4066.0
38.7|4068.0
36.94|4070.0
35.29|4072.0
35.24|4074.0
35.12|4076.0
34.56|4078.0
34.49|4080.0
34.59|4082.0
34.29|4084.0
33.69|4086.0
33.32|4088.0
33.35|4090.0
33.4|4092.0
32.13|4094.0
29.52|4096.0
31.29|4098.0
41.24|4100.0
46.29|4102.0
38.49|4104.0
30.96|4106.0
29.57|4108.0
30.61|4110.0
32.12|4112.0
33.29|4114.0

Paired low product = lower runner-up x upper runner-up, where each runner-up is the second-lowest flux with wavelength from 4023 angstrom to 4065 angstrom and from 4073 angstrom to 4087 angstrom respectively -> 1195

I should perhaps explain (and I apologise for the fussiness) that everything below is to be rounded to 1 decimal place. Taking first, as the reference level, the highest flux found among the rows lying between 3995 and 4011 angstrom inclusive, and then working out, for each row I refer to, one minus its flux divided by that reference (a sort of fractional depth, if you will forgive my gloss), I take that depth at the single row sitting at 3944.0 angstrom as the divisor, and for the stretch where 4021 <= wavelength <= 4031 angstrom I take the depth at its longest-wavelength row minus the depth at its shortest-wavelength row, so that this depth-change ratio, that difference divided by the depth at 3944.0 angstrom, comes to 0.2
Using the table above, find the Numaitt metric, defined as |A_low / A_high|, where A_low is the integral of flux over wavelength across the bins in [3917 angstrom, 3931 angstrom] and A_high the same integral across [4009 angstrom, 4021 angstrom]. 1.1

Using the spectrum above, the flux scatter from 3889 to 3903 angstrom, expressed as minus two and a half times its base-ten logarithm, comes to -1.0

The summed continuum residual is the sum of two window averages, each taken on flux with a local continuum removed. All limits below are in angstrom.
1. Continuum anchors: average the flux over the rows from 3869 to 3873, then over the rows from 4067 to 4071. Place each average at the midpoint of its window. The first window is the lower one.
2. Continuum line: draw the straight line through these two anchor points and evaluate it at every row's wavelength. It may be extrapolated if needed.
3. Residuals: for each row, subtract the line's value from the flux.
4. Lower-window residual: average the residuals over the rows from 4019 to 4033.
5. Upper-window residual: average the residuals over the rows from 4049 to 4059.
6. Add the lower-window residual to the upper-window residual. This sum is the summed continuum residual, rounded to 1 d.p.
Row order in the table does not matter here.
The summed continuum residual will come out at -3.9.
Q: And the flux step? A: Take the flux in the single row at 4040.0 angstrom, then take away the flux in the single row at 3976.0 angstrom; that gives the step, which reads 8.0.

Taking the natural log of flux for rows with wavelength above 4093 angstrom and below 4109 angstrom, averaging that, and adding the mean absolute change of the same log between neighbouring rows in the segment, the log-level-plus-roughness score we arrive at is 3.68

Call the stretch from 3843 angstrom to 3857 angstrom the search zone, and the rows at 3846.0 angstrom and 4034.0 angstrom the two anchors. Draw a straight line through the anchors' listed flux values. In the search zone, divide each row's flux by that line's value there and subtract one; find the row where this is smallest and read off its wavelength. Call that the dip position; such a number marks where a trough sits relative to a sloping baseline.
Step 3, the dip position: 3844.0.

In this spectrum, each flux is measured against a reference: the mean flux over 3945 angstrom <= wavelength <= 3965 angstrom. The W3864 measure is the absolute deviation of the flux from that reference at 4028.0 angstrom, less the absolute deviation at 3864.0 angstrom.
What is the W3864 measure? -1.0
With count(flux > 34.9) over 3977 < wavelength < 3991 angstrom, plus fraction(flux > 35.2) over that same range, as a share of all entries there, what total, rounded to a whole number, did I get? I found 6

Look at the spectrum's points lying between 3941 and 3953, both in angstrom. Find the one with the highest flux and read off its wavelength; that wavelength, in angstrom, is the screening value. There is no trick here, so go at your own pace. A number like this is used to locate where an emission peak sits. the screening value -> 3952.0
